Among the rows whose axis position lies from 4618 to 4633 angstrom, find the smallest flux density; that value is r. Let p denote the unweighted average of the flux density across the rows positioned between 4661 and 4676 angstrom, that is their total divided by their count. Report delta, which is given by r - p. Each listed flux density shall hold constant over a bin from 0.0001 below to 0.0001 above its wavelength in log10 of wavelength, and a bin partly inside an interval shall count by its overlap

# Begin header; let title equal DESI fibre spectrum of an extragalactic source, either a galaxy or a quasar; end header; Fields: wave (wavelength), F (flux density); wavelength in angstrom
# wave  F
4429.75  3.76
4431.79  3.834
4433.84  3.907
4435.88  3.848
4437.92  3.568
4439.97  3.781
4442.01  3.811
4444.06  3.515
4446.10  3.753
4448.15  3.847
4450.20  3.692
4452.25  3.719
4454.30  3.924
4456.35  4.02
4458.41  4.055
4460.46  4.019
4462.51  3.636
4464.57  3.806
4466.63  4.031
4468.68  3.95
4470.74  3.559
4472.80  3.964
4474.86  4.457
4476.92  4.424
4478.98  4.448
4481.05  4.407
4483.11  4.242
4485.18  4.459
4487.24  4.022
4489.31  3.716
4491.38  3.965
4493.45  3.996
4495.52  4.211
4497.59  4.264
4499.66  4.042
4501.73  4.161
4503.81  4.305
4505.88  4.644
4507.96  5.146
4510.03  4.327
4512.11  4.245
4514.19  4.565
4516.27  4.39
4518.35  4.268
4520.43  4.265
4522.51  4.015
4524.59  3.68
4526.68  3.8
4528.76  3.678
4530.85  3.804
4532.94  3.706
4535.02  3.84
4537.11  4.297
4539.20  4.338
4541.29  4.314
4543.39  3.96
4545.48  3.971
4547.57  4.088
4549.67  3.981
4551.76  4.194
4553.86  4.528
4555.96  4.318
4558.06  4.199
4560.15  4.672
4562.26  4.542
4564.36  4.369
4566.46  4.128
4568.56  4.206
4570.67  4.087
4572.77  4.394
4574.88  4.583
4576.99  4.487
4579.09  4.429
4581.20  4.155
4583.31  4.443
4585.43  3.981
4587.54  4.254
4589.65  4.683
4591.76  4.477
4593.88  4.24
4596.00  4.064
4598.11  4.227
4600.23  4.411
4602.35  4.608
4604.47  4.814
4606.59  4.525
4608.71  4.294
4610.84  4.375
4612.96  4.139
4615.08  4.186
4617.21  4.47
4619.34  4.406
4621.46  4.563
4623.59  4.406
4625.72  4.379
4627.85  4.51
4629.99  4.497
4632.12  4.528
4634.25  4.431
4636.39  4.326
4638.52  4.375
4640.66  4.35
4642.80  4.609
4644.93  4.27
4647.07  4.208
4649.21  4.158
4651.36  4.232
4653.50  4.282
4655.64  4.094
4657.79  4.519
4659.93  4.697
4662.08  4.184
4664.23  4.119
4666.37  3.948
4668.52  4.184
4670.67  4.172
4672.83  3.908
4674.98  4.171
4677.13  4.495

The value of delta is 0.28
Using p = 4.10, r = 4.379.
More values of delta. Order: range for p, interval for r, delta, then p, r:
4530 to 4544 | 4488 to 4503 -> -0.32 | 4.04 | 3.716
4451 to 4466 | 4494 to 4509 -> 0.16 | 3.88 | 4.042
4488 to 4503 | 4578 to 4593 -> -0.07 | 4.05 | 3.981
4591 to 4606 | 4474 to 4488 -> -0.38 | 4.41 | 4.022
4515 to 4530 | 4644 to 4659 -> 0.08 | 4.01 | 4.094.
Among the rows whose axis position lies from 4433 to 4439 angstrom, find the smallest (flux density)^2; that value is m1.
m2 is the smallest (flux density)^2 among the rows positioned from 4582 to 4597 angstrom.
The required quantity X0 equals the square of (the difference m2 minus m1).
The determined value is 10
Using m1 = 12.7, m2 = 15.8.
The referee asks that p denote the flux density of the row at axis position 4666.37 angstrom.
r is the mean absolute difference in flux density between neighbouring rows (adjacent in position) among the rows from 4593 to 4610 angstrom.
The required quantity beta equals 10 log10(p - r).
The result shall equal 5.73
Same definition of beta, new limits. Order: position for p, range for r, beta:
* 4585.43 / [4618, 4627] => 5.87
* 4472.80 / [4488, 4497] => 5.80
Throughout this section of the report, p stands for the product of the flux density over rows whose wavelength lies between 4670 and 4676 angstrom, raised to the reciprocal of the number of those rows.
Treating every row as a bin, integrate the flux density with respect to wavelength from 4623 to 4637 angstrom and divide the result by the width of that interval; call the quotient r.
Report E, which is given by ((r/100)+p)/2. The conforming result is 2.06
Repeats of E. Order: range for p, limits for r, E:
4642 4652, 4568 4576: 2.17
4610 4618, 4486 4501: 2.17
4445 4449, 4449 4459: 1.92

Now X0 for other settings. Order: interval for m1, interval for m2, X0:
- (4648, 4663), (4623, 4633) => 6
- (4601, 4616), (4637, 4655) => 0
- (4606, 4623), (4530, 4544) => 12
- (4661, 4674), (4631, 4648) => 6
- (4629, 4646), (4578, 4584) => 1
